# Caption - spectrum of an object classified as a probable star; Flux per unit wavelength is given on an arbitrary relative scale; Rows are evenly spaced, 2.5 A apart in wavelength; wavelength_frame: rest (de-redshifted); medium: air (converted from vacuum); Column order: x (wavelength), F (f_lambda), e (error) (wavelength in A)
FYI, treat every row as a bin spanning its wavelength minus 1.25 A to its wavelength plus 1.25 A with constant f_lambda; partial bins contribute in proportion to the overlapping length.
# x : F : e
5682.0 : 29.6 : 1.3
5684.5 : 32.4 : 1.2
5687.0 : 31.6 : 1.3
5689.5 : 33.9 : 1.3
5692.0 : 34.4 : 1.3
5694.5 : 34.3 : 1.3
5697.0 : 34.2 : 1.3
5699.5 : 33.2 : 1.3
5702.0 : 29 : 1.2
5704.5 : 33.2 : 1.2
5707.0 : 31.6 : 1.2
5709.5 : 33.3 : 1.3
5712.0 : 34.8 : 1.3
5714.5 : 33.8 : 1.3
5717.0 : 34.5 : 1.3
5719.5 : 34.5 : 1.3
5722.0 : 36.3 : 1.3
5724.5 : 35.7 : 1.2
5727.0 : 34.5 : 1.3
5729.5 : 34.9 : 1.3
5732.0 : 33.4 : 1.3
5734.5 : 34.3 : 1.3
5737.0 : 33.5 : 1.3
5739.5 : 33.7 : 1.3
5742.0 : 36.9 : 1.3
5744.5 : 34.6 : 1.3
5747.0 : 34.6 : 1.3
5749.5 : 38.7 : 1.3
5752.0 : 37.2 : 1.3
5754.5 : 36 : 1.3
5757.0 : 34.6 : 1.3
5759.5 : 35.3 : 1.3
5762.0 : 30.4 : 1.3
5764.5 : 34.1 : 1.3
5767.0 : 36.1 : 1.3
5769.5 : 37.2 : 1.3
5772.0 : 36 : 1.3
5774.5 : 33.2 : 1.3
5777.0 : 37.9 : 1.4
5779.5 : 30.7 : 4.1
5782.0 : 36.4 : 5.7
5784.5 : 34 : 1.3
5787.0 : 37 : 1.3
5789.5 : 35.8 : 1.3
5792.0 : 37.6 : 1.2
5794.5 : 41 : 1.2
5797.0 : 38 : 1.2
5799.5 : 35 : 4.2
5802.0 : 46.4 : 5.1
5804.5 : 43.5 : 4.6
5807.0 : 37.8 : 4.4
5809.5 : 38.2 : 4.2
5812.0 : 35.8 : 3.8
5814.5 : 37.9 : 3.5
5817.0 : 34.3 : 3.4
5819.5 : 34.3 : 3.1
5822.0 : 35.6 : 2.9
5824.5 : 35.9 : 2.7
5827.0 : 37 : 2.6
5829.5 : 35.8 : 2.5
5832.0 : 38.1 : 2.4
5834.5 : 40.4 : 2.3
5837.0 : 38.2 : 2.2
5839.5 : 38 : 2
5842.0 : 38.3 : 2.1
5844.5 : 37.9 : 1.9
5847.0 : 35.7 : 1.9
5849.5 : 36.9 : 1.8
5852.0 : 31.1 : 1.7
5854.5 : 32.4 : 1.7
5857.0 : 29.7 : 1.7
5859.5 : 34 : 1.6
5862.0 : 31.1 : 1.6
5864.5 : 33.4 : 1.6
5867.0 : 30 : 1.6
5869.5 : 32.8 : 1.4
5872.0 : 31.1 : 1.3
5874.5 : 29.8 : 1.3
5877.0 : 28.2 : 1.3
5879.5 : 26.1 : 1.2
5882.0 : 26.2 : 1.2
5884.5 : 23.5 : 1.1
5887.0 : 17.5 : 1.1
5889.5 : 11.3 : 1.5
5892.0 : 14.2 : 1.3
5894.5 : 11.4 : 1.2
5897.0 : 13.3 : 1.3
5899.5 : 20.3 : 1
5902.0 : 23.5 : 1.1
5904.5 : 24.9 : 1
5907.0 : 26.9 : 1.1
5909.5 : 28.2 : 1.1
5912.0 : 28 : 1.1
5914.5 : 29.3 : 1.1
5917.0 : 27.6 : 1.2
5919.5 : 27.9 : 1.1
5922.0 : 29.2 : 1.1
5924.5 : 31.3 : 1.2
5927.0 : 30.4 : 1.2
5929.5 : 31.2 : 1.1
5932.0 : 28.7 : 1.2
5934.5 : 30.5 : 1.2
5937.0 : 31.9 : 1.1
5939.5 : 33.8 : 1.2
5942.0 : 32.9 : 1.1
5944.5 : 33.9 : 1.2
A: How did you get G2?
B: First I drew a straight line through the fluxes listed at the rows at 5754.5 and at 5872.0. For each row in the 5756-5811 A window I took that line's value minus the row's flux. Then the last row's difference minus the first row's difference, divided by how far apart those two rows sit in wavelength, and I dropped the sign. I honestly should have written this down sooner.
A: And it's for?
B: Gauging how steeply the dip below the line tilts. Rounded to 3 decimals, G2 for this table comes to 0.110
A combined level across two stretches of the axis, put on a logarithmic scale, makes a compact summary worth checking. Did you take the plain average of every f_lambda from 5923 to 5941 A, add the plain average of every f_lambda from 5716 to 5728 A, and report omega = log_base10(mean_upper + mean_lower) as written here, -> 1.82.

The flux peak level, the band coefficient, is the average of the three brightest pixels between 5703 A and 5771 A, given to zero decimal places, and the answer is 38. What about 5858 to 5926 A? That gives 33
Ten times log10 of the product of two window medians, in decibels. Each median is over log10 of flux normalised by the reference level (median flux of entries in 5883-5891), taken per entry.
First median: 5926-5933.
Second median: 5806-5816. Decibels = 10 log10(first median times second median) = -11.0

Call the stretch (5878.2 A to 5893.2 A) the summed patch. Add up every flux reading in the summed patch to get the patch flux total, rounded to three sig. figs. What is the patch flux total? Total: 119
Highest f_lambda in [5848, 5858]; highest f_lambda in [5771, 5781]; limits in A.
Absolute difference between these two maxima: 1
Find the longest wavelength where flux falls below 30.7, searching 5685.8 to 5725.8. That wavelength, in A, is 5702.0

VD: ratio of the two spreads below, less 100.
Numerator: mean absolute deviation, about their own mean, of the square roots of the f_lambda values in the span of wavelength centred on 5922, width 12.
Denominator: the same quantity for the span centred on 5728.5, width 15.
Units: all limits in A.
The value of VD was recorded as -98.3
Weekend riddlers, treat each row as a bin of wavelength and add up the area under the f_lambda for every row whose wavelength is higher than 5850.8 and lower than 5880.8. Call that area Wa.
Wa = 924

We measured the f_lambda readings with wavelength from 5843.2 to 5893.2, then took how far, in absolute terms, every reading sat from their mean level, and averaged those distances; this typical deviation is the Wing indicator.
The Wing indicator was 5.4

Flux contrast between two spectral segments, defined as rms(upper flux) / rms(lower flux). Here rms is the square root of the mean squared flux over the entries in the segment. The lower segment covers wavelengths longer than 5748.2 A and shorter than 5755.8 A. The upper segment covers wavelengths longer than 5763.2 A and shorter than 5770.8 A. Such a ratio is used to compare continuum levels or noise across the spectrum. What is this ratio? 1.0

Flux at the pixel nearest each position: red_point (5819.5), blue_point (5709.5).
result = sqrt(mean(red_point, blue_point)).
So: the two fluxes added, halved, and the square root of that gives 5.81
